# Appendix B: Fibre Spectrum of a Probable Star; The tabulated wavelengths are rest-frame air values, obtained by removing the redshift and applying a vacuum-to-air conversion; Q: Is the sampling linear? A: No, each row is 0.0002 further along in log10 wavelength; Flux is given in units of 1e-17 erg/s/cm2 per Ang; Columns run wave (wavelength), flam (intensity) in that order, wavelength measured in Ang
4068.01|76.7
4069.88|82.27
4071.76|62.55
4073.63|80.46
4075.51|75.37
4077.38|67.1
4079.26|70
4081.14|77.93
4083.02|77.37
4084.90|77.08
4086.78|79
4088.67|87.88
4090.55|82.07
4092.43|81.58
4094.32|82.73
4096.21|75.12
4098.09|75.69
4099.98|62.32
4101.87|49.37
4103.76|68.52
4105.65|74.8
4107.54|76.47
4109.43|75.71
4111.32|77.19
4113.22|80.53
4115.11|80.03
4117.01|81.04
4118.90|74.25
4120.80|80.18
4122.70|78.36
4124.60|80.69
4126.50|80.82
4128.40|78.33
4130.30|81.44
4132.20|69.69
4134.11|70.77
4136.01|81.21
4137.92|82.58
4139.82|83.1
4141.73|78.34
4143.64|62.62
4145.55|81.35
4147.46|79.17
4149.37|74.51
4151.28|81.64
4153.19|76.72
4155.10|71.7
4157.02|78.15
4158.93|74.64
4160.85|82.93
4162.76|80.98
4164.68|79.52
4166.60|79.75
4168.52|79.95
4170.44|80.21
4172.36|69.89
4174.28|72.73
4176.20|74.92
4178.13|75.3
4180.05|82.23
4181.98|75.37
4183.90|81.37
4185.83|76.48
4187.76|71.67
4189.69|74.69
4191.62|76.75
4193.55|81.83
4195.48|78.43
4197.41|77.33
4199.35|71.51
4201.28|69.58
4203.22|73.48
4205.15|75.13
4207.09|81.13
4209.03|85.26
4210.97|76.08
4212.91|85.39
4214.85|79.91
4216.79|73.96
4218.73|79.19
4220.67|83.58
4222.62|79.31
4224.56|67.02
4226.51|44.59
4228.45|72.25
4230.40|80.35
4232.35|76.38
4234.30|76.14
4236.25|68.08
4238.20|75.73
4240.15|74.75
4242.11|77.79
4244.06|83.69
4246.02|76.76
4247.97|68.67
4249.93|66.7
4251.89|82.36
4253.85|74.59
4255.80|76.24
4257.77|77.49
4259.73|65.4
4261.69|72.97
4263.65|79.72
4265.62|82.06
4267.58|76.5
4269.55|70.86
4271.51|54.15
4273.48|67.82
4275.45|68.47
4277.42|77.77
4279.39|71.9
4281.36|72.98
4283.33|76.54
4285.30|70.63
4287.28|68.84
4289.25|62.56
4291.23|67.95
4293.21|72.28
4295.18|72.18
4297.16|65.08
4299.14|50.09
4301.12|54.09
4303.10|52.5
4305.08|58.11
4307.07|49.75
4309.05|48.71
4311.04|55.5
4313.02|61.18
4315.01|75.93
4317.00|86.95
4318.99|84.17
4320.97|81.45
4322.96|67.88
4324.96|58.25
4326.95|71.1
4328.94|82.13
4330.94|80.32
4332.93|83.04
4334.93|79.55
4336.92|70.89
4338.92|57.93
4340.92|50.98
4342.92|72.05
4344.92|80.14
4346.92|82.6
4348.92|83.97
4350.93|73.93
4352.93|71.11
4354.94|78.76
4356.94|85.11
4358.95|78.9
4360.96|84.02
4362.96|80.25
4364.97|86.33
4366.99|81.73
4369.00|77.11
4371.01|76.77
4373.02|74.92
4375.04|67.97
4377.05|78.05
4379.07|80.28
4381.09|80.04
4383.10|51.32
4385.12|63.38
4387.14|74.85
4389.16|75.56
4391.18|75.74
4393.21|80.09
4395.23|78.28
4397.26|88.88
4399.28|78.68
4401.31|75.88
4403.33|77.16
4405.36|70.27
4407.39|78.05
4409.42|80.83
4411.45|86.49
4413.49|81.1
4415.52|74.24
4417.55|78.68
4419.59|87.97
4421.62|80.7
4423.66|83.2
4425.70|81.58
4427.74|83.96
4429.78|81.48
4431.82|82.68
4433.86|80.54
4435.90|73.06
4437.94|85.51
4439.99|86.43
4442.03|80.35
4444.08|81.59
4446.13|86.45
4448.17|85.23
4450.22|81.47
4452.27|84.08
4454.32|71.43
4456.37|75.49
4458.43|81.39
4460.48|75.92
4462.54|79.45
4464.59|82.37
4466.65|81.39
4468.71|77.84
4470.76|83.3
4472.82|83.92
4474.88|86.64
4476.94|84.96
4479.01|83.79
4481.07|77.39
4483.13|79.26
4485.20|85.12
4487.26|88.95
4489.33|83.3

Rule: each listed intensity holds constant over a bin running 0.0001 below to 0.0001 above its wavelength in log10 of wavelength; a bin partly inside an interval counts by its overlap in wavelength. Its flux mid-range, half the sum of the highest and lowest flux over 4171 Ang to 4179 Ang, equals 72.6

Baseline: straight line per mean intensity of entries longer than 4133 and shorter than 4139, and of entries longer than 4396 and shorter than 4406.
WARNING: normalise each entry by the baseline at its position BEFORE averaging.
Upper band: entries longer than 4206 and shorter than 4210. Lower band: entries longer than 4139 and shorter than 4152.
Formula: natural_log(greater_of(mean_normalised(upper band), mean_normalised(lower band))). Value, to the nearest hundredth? 0.06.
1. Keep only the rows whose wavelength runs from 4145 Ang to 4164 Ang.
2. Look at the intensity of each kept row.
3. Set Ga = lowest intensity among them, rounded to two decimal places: 71.70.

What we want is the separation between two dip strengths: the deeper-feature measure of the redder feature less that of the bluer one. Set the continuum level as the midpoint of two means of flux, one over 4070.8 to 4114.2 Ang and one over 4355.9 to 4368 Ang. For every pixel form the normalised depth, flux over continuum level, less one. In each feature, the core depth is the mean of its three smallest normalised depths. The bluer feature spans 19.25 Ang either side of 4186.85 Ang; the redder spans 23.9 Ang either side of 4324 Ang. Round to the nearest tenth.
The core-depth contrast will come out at -0.3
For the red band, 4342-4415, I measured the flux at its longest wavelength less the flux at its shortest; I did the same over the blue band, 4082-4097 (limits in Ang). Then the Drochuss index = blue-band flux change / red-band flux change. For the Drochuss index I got -0.25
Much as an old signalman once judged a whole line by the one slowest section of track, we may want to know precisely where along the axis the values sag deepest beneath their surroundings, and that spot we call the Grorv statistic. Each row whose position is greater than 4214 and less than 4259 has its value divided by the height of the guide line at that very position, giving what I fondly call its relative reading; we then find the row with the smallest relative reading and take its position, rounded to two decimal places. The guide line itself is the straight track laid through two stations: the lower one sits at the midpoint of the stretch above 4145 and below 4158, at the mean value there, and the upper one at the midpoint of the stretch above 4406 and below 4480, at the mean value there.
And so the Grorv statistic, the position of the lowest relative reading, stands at 4226.51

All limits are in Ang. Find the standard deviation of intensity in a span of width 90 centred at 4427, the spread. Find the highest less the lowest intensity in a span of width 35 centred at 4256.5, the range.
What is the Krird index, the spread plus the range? 36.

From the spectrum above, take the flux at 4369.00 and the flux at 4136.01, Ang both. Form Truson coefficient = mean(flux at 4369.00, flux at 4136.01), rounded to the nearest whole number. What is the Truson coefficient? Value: 79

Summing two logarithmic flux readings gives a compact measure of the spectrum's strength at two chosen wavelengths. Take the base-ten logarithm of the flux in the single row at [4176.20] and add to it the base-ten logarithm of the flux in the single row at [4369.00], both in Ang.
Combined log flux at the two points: 3.762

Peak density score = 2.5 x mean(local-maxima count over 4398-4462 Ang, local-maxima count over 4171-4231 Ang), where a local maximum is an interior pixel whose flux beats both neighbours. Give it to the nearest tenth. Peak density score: 20.0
